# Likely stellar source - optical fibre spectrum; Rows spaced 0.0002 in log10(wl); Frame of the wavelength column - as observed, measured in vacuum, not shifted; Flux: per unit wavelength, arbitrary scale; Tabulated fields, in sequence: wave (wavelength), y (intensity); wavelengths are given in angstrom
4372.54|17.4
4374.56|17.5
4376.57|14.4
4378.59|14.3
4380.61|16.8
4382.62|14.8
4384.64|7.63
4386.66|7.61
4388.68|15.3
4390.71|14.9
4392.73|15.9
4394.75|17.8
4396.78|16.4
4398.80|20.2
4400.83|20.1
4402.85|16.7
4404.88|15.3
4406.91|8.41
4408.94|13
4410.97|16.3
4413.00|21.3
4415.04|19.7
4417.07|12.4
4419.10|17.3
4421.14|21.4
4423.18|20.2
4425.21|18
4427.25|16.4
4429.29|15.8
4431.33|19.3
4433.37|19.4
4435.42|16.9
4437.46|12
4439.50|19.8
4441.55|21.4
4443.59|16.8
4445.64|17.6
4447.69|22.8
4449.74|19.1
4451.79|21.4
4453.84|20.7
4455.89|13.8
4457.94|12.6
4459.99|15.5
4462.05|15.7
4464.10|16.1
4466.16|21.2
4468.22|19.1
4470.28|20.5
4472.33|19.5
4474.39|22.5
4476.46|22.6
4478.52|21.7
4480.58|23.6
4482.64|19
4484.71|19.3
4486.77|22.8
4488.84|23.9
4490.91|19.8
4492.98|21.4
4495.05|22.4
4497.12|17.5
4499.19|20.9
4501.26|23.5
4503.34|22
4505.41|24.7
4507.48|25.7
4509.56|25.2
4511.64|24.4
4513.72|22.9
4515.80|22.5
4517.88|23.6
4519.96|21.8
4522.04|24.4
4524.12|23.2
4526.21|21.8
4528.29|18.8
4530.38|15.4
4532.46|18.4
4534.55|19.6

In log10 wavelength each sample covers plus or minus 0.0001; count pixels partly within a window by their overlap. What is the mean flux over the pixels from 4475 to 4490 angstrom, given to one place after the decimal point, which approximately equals 21.8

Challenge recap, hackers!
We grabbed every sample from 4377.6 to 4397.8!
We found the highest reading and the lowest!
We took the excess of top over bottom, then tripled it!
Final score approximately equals 31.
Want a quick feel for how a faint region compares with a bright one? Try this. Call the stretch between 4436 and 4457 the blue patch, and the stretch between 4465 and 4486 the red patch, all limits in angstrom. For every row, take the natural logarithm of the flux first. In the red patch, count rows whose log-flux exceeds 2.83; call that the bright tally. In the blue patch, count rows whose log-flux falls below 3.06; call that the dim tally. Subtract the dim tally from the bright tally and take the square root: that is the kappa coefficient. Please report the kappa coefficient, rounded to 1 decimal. 1.7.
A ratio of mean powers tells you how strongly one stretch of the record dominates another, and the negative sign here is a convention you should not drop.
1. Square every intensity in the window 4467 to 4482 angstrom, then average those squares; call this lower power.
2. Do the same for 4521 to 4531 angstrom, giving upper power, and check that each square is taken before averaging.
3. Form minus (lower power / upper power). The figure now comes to -1.0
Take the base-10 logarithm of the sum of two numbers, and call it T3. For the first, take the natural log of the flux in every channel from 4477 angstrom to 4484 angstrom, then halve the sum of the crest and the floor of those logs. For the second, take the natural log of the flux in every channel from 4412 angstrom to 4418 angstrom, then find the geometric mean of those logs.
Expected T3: 0.770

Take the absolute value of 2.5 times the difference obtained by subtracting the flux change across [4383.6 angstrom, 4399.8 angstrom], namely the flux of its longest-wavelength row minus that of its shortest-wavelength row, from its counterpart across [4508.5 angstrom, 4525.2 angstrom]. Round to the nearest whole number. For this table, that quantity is 36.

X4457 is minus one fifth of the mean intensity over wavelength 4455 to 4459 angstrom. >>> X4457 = -2.6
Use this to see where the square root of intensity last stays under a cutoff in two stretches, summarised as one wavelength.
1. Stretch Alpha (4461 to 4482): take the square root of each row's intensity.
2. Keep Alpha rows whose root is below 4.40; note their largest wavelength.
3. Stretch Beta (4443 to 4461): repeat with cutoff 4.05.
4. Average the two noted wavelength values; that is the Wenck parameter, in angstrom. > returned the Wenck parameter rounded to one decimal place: 4464.1 angstrom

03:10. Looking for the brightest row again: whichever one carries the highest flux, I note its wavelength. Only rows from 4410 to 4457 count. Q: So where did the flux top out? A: 4447.69 angstrom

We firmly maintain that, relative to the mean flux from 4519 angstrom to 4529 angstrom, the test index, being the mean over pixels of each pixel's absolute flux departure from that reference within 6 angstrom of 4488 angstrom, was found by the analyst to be 1.9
